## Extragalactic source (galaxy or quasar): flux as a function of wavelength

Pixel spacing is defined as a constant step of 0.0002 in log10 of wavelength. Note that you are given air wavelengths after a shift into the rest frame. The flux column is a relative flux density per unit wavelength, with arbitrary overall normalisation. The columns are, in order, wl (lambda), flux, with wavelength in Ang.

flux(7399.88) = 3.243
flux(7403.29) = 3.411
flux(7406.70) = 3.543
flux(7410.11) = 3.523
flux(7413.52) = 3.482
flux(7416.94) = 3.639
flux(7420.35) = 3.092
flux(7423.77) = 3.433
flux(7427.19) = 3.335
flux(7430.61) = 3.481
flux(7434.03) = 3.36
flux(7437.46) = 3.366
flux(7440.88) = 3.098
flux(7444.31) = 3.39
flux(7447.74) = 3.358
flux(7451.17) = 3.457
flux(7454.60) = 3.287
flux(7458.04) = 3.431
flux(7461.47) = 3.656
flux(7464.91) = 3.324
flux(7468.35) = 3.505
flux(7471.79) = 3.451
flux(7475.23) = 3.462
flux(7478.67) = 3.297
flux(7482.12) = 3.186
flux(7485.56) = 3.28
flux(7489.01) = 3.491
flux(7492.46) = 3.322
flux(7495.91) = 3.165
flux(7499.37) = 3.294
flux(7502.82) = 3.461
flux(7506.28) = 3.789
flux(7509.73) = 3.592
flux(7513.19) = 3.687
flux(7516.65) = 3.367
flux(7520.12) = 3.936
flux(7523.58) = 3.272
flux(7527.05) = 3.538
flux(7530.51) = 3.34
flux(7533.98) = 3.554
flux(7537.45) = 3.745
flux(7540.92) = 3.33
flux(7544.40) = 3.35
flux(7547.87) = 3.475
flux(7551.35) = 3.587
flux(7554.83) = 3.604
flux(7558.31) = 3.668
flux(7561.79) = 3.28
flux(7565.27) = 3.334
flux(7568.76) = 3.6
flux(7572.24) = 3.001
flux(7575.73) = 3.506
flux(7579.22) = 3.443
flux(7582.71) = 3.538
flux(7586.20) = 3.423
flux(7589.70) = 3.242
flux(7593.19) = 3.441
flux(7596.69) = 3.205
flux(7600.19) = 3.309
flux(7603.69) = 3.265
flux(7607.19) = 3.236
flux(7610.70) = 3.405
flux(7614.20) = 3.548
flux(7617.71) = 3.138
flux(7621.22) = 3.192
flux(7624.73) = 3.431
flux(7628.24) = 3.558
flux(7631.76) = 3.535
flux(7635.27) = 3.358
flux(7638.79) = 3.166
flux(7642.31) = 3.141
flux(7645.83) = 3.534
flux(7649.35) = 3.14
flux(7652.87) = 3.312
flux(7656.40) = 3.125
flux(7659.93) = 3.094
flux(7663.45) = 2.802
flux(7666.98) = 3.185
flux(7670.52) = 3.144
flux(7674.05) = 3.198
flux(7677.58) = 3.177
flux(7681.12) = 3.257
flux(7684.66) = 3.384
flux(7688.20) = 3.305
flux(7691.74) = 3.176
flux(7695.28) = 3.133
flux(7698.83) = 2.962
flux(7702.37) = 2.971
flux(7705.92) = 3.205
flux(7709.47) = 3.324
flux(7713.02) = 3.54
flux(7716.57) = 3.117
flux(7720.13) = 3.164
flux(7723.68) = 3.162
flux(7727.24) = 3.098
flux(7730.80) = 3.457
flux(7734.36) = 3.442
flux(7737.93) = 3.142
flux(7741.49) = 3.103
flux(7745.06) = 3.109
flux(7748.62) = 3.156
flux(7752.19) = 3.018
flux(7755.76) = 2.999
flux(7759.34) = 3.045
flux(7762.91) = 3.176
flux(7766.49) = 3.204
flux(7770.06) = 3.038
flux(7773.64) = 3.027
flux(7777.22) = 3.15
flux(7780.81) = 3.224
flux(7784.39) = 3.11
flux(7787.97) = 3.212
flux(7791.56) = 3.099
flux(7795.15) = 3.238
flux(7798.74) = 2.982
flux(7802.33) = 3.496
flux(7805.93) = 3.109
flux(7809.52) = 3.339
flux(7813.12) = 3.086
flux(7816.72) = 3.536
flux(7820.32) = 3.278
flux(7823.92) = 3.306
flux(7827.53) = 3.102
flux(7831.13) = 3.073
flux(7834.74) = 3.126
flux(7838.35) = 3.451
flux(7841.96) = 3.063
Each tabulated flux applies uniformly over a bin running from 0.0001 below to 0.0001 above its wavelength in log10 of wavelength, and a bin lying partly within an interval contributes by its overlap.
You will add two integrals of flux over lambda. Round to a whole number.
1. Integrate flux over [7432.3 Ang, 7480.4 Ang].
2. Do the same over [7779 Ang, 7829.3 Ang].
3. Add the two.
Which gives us 325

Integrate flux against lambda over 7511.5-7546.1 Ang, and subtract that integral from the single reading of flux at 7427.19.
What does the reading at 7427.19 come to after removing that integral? -118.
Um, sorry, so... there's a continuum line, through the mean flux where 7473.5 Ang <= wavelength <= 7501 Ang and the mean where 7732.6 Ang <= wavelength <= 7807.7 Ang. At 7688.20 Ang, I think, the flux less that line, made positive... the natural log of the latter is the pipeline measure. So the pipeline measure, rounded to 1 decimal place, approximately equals -2.2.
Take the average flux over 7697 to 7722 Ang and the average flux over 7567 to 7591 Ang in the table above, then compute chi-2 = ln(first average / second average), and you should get -0.064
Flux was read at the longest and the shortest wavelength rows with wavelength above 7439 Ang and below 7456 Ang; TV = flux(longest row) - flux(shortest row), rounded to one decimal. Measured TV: 0.2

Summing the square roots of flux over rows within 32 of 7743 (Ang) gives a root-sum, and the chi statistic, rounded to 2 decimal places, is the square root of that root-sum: 5.66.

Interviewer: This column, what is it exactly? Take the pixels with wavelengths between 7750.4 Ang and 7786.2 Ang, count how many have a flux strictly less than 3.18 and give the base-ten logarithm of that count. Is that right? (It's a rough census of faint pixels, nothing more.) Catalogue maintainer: 0.9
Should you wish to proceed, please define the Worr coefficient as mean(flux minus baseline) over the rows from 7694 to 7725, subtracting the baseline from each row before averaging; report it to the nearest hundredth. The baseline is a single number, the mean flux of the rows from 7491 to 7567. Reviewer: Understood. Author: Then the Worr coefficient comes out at -0.31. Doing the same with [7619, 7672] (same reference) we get -0.24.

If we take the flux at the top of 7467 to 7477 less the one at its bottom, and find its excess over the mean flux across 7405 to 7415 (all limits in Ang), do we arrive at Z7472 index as -3.6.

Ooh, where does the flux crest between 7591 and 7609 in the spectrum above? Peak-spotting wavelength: 7593.19 Ang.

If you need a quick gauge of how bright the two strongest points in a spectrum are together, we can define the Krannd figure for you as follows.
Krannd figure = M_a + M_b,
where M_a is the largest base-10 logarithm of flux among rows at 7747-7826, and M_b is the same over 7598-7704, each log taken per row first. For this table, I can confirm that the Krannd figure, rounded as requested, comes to 1.10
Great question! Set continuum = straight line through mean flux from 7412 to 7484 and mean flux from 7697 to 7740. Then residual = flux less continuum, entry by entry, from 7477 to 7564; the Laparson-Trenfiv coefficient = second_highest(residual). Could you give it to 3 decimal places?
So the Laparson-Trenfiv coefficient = 0.441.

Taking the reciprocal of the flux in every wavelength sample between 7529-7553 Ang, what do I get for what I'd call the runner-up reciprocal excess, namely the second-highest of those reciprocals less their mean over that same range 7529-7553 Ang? 0.012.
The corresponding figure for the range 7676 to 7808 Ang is 0.021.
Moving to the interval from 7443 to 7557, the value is 0.024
